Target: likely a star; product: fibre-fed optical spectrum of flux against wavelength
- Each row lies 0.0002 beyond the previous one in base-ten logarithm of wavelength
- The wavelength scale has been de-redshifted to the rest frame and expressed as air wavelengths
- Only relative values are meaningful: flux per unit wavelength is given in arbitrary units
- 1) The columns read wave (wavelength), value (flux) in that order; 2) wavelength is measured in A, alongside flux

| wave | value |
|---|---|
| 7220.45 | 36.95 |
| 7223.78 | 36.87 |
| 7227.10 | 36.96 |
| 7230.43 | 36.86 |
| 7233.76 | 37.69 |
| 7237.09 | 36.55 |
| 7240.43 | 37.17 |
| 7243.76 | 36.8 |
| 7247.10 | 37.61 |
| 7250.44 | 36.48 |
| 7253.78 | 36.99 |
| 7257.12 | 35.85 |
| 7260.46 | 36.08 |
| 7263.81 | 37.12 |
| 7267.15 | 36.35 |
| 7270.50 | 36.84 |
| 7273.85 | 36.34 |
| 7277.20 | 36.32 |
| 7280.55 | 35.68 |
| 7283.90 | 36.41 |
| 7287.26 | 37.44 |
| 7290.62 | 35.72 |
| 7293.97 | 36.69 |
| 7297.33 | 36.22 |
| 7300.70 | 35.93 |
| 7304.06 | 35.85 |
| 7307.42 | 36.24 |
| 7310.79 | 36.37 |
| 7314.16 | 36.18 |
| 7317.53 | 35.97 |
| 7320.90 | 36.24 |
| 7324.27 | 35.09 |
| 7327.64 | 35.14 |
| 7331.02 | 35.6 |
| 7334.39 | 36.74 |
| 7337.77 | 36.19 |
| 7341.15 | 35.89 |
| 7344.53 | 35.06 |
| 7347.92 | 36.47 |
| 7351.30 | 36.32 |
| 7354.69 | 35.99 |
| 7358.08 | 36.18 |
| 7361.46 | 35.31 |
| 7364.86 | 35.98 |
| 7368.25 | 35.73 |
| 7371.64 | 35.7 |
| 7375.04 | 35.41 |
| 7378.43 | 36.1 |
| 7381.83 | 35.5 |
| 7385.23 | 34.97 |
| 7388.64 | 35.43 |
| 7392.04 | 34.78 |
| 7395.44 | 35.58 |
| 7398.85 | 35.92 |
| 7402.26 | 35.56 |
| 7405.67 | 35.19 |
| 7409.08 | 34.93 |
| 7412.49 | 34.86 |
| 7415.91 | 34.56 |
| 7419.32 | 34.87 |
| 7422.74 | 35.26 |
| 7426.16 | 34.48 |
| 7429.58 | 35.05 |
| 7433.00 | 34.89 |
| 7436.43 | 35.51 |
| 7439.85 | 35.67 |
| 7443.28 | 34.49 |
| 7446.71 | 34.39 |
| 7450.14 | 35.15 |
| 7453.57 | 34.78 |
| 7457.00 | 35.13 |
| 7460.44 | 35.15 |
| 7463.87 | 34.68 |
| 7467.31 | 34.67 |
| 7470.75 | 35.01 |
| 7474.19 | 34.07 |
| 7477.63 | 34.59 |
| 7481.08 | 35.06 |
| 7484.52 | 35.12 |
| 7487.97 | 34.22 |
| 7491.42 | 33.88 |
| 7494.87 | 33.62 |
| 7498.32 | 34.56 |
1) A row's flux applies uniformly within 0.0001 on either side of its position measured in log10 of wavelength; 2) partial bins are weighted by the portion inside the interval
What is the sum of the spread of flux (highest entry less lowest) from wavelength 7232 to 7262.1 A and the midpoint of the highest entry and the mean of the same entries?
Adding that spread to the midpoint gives 39.1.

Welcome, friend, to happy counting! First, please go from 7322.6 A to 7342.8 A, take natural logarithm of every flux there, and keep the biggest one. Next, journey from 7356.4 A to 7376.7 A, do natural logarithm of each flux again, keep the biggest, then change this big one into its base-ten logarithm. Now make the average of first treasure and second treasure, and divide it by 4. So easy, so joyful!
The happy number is 0.520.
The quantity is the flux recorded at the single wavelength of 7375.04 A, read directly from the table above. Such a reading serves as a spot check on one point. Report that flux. 35.41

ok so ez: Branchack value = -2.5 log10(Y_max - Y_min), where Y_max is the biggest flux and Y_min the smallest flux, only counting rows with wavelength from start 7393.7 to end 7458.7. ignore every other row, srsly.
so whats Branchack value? -0.46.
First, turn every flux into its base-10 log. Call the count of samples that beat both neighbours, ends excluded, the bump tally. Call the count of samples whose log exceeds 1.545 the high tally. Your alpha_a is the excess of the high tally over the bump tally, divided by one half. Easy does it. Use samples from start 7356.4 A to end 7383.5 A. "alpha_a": 12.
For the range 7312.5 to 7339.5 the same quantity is 12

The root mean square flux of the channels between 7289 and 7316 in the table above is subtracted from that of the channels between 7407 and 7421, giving -1.3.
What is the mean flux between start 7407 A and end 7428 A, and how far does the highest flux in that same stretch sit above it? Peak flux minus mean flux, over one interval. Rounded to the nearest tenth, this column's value 0.4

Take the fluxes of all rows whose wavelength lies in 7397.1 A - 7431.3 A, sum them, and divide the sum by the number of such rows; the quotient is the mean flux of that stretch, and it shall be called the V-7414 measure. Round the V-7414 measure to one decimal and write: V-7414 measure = 35.1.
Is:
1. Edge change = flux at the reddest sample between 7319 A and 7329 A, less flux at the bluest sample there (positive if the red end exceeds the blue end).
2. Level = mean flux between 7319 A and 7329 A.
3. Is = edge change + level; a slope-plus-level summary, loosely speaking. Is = 34.4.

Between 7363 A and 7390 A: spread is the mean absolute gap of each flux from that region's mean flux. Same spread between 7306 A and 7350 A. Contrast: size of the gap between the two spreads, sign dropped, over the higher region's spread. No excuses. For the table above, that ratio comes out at 0.62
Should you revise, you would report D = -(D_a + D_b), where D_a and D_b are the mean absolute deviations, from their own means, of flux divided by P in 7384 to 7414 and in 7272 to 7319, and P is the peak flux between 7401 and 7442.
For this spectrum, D -0.018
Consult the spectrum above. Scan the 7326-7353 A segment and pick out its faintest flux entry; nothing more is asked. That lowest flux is 35.06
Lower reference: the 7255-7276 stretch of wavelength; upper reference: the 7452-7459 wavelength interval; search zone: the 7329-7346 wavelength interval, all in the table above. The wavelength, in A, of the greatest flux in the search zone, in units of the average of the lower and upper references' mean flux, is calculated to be 7334.39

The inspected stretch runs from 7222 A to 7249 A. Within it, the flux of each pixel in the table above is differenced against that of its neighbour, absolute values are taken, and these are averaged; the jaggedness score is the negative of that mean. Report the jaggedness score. -0.6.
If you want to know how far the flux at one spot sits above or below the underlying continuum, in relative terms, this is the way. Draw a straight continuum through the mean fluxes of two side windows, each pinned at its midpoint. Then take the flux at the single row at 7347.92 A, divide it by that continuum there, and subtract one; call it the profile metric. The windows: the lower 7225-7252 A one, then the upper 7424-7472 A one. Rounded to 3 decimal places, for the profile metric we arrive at 0.015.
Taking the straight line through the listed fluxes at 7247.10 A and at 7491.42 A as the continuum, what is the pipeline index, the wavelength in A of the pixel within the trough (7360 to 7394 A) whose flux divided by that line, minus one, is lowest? 7392.04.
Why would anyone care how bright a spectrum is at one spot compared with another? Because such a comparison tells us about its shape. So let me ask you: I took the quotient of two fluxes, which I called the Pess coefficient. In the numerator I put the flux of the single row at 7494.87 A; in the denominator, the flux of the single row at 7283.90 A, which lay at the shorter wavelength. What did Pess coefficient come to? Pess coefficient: 0.92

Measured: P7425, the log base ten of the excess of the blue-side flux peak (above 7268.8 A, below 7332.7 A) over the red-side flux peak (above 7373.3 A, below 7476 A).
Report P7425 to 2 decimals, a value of 0.13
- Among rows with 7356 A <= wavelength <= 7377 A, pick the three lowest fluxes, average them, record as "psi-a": 35.5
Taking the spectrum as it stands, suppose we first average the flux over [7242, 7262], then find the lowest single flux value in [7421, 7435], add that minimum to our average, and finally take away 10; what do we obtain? 61.1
